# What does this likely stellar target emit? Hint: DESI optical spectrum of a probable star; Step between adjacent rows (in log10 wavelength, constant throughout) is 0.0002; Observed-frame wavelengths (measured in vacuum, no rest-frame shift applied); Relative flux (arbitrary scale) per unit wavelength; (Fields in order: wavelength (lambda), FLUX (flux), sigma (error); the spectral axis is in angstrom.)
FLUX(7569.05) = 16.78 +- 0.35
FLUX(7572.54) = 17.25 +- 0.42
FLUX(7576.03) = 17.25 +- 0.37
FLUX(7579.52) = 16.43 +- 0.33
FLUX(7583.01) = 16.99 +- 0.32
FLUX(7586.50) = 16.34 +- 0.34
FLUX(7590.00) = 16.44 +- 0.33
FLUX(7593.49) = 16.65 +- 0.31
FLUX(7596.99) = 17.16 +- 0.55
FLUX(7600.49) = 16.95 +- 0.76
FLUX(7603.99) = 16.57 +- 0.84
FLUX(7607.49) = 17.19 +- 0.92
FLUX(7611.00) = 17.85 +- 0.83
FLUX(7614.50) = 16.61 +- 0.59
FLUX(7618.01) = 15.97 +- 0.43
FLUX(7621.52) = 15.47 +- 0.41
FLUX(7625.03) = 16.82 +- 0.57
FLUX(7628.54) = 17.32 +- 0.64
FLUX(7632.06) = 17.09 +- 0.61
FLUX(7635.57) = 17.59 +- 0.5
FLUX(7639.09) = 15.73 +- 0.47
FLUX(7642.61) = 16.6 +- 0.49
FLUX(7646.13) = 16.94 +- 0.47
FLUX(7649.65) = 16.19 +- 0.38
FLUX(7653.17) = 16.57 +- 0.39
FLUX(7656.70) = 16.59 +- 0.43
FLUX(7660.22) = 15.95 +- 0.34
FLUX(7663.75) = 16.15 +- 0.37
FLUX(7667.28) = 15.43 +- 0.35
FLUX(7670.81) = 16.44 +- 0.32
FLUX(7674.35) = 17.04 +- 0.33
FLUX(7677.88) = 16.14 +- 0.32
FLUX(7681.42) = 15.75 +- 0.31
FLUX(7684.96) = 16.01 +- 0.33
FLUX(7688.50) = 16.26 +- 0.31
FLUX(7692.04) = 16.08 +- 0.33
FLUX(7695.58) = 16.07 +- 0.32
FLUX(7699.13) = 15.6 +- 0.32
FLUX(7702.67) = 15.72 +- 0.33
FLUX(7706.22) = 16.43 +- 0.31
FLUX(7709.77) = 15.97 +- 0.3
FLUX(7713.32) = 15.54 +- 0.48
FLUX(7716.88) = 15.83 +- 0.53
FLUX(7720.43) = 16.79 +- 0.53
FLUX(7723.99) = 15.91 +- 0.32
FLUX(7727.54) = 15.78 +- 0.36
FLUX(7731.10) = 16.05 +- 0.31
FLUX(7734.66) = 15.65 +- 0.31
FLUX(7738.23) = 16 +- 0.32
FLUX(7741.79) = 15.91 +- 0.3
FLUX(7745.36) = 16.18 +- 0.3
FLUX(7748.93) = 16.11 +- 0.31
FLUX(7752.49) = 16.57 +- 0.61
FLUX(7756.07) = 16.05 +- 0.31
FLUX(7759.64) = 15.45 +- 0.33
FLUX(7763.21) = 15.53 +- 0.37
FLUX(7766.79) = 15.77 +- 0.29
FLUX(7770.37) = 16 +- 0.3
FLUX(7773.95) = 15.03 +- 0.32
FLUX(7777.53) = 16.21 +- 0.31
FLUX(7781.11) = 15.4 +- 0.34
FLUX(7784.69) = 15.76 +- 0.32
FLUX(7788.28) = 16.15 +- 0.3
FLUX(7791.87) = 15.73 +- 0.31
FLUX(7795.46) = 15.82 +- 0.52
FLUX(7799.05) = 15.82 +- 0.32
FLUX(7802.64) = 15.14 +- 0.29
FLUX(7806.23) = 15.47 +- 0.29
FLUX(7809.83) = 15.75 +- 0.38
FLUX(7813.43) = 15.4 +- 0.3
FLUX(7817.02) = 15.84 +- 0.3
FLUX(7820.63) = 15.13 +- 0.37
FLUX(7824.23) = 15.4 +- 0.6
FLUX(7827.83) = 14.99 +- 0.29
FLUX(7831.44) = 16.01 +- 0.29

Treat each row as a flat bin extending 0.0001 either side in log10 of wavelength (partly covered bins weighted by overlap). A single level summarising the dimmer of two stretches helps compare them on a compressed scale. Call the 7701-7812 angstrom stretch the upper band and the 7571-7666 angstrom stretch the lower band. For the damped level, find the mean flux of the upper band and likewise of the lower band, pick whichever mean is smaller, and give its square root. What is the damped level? 3.982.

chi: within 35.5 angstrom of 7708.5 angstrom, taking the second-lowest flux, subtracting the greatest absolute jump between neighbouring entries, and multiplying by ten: 146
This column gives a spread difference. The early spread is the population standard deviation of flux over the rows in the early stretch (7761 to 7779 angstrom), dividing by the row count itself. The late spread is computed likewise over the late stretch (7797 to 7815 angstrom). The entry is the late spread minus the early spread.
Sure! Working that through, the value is -0.16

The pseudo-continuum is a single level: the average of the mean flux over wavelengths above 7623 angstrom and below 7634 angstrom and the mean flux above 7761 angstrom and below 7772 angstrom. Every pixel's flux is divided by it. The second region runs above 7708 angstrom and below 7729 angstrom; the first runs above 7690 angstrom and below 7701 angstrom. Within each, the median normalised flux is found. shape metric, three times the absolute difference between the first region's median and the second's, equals 0.037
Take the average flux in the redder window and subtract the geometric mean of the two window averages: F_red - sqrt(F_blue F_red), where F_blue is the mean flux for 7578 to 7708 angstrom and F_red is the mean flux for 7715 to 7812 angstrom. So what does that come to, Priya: -0.31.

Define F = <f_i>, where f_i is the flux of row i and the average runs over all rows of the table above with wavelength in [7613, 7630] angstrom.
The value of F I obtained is 16.4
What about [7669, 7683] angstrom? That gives 16.3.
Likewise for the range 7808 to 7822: 15.5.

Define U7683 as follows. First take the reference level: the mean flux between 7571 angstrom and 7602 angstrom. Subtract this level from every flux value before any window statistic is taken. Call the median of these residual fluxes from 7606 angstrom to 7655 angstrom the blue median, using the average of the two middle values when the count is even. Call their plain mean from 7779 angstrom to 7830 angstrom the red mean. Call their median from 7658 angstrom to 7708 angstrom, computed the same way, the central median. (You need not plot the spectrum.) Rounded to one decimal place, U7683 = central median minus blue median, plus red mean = -1.9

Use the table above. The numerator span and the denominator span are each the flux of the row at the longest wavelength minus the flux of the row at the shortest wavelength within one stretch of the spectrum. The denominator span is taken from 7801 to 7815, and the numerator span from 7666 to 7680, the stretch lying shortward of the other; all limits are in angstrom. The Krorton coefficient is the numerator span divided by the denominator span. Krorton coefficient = 2.7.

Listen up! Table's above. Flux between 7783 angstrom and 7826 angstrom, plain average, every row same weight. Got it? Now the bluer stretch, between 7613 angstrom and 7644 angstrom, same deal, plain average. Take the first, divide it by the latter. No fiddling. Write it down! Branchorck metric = 0.942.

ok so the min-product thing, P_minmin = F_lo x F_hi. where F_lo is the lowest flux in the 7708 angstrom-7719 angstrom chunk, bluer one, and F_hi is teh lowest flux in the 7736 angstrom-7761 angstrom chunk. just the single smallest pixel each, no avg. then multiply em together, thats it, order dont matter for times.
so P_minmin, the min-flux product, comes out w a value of 240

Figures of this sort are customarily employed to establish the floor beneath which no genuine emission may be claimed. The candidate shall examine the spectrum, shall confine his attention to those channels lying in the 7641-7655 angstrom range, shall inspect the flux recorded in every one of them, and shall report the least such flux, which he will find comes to 16.19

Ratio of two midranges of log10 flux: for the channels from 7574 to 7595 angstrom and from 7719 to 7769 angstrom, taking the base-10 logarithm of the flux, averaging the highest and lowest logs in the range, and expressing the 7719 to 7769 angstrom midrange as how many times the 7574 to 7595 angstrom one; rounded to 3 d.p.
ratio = 0.985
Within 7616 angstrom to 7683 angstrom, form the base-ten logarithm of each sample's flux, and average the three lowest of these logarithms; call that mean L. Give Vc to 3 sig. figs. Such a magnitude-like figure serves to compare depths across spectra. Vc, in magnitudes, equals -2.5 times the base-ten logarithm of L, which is -0.190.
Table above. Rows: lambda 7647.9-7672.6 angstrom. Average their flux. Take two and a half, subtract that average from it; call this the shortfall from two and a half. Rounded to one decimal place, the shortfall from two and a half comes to -13.7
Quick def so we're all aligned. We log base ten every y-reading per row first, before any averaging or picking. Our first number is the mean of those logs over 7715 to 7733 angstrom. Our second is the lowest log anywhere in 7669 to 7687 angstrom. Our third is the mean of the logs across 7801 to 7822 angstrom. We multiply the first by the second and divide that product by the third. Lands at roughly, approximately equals 1.214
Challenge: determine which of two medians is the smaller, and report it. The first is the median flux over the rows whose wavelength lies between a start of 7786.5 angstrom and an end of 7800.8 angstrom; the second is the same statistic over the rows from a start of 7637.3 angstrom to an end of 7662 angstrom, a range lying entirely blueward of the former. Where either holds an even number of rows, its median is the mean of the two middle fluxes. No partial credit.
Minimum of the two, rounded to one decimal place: 15.8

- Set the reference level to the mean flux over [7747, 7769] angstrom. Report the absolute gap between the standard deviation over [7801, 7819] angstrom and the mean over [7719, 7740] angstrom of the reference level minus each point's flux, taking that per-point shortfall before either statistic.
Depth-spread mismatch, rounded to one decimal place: 0.4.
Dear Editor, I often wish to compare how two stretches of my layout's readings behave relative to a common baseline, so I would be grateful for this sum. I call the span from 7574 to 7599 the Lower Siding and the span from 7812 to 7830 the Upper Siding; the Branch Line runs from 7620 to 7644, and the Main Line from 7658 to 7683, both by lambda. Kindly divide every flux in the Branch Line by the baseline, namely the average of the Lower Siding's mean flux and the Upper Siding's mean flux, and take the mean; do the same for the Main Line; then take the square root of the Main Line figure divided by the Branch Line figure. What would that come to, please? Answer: 0.984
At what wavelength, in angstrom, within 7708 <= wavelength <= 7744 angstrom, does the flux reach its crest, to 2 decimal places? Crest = 7720.43 angstrom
